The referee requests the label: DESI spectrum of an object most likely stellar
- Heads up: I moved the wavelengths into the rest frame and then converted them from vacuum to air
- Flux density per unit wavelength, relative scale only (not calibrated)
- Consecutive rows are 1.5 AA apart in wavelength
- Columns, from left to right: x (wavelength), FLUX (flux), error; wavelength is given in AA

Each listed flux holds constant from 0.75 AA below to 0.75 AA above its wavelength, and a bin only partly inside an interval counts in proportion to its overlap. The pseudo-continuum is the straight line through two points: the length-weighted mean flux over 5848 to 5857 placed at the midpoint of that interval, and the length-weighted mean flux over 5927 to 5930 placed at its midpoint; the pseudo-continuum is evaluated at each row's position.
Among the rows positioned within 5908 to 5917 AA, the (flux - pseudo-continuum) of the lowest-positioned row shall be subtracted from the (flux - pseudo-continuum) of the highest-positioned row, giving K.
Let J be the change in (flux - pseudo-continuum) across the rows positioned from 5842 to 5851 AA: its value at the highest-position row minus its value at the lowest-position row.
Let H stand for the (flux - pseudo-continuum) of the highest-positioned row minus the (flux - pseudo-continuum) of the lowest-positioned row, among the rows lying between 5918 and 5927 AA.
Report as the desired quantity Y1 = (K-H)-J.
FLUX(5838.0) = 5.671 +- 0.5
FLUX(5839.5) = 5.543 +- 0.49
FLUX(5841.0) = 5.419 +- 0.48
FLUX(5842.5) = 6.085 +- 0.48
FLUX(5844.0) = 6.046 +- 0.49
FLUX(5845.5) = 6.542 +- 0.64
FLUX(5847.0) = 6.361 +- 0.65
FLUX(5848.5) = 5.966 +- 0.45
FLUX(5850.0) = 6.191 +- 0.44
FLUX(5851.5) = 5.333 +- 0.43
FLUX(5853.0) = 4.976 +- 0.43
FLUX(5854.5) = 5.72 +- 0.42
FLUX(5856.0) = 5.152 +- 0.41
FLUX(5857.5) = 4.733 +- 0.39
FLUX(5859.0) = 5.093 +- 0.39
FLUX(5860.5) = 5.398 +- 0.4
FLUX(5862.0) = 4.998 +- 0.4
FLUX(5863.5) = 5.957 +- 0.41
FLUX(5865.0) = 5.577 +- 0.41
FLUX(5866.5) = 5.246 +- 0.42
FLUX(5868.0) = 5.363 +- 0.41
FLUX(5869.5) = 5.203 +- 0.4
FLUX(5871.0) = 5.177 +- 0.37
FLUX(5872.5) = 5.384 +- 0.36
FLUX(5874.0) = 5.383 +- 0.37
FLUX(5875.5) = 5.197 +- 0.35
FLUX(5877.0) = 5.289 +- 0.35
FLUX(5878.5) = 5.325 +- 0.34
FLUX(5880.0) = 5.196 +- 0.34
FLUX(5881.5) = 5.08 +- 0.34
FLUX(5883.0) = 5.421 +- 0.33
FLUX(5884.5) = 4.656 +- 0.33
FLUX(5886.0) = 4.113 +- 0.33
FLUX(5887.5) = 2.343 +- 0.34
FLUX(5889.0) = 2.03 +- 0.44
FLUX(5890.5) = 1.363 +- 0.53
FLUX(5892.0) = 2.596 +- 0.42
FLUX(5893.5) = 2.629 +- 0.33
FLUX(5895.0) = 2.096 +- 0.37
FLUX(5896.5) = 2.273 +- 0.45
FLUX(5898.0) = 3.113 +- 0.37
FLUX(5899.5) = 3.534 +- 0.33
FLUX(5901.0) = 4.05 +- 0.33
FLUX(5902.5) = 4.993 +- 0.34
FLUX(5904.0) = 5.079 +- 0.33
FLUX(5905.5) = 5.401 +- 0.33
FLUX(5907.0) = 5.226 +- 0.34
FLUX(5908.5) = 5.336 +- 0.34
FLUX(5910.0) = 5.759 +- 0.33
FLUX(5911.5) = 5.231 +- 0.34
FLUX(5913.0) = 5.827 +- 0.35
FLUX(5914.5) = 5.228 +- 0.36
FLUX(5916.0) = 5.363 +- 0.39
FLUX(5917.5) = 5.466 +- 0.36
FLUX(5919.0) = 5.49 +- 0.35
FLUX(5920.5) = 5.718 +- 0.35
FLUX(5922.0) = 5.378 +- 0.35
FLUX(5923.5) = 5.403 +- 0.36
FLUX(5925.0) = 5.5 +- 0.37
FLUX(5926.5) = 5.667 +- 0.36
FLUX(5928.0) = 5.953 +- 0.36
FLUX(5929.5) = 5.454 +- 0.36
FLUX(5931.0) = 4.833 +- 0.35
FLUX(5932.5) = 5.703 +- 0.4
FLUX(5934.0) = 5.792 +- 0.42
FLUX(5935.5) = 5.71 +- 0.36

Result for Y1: -0.2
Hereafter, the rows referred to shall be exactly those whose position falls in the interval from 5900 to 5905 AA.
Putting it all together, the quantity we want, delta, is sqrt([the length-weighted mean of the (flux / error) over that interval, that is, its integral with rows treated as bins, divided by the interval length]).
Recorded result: 3.7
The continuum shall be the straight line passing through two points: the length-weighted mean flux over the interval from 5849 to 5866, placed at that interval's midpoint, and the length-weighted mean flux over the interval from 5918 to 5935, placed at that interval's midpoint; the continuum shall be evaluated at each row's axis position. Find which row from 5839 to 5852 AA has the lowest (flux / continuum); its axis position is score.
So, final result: 5851.5 AA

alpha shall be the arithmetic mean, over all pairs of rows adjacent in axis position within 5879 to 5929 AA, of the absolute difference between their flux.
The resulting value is 0.42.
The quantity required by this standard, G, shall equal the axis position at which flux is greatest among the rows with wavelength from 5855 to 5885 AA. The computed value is 5863.5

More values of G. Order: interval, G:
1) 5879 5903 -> 5883.0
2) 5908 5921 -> 5913.0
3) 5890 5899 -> 5898.0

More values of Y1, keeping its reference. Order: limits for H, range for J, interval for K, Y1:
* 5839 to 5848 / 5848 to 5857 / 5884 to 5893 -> -2.0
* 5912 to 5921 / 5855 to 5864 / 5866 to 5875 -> -0.5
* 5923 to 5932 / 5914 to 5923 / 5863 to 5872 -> -0.3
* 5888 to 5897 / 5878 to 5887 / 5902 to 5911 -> 1.8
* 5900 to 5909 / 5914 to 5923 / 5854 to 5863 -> -2.1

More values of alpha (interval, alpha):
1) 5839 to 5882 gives 0.32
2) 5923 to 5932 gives 0.33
